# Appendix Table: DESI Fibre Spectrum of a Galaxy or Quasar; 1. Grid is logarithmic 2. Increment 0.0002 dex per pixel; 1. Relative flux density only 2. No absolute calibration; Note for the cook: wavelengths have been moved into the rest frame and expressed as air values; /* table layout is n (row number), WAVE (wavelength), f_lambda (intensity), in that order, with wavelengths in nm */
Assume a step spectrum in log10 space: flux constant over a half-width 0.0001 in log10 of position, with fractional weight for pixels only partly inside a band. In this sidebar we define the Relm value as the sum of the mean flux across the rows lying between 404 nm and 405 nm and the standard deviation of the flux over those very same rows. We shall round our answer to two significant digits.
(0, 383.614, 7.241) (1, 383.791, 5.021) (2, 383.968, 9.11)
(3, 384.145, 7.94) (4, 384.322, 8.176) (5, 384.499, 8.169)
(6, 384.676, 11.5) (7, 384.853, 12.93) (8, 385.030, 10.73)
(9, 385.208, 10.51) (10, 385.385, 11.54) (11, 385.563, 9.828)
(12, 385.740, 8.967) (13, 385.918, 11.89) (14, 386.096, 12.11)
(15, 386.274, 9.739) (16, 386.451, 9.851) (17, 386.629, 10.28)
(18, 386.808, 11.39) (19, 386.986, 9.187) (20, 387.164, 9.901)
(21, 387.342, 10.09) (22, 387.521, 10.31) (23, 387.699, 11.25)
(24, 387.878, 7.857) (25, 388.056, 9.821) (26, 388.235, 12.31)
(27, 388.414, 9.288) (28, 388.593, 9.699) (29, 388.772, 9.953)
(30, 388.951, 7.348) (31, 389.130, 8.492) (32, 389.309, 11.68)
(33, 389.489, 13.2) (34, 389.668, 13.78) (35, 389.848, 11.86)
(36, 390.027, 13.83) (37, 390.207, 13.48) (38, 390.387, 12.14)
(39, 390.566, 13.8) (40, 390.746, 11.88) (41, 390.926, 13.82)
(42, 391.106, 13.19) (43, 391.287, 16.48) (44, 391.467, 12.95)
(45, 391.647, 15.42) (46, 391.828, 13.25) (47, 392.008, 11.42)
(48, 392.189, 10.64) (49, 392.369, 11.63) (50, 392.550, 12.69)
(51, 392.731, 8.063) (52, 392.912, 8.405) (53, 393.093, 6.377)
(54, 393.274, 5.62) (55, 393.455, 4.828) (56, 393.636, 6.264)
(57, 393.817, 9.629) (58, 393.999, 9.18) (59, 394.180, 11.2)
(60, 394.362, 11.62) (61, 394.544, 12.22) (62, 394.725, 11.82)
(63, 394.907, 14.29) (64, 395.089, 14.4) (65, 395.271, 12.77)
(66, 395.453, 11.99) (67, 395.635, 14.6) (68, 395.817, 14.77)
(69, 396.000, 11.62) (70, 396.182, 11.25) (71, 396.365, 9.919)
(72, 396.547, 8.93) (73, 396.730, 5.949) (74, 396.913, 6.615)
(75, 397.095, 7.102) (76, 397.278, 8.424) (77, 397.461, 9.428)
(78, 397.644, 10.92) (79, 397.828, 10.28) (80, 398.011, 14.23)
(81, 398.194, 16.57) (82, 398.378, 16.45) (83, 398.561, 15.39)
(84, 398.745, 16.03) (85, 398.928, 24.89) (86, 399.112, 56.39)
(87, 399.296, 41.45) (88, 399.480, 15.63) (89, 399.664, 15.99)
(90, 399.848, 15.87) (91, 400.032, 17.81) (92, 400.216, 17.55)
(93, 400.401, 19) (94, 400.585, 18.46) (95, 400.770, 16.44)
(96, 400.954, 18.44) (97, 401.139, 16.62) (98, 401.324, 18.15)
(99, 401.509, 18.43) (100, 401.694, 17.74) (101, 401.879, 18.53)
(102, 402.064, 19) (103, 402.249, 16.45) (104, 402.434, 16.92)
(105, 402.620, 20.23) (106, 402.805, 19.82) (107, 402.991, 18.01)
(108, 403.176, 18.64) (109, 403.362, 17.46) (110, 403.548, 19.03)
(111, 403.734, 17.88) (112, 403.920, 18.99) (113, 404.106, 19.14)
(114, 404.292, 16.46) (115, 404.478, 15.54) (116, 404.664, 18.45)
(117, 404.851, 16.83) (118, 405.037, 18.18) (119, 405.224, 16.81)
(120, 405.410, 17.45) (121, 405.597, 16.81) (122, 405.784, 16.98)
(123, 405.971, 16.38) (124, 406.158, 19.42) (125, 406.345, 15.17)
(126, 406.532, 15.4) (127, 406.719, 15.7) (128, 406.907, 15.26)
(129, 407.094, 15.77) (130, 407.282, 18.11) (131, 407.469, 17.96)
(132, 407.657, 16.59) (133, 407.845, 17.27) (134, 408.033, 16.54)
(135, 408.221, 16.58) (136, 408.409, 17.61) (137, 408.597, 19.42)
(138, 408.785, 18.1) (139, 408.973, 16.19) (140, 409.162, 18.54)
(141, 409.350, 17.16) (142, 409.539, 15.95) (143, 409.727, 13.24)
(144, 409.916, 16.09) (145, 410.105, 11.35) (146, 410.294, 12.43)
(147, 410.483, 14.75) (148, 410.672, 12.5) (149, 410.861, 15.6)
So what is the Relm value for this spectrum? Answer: 19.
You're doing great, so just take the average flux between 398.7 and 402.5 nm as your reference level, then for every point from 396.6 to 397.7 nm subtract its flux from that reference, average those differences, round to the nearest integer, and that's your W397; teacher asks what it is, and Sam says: 13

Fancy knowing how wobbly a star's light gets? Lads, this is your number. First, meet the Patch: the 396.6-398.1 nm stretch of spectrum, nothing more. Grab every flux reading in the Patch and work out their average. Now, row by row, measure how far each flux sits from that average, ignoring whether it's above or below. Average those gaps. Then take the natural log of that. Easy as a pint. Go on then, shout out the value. 0.7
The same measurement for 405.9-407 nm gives 0.1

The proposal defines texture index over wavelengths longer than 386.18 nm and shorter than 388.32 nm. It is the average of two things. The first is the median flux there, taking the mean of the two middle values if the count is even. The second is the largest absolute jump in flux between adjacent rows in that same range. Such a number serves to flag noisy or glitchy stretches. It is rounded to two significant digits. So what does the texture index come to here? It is 6.7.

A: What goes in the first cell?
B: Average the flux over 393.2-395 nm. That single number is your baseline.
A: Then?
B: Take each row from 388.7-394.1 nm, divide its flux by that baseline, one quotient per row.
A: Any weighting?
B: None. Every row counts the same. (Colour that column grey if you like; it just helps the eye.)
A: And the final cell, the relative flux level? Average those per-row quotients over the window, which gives 1.1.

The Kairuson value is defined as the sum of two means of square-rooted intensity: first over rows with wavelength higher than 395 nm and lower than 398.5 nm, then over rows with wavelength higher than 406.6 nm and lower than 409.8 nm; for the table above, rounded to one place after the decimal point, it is 7.4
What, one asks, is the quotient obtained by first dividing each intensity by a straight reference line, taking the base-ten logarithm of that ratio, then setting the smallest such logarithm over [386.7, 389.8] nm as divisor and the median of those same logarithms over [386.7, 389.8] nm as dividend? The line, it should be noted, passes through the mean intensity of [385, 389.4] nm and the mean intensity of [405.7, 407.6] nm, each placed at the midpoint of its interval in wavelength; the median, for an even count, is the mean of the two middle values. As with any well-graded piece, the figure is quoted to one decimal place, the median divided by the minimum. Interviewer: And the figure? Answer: 0.1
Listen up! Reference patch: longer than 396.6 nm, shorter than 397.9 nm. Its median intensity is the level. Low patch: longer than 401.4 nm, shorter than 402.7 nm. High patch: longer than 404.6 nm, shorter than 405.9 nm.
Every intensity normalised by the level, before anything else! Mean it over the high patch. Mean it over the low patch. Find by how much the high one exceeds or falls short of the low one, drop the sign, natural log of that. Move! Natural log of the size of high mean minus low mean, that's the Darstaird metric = -2.3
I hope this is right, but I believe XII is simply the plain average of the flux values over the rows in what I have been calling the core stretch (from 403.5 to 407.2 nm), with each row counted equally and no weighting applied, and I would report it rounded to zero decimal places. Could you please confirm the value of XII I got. 17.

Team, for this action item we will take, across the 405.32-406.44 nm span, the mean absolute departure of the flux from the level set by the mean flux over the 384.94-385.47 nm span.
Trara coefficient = 6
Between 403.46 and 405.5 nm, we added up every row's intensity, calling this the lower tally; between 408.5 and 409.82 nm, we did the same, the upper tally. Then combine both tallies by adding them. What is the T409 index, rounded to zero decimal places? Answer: 313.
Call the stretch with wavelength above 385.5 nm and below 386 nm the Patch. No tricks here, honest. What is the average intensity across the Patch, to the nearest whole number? 10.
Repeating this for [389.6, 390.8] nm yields 13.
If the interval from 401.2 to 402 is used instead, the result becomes 18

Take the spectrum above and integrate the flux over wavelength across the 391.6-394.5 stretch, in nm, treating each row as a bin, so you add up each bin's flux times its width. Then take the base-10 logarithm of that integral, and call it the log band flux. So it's 1.45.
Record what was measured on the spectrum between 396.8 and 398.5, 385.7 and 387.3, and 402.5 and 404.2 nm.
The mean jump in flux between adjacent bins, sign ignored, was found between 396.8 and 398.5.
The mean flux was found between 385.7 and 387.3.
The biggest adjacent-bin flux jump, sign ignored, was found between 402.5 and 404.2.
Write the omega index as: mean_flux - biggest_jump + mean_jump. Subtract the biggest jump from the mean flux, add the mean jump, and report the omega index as 10.0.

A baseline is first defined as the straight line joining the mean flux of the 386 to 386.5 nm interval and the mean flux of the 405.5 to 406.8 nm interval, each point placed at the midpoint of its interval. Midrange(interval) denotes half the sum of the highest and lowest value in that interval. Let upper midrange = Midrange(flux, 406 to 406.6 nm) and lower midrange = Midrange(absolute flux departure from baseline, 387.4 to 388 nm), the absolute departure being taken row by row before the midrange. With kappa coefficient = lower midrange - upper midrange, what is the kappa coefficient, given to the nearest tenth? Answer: -15.6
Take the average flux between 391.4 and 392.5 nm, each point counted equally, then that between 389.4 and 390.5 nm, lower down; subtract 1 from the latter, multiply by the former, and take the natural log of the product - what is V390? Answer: 5.02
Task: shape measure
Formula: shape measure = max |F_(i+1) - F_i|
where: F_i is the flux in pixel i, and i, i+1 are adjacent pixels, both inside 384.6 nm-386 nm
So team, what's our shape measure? 2.92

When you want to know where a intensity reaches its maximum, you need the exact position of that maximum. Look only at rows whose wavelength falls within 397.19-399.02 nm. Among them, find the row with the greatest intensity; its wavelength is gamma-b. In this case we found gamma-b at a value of 398.928 nm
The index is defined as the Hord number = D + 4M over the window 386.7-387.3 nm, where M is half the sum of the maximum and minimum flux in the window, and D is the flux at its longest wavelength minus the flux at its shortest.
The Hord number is 40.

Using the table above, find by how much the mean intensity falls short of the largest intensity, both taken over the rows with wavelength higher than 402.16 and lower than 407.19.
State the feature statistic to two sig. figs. 2.9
